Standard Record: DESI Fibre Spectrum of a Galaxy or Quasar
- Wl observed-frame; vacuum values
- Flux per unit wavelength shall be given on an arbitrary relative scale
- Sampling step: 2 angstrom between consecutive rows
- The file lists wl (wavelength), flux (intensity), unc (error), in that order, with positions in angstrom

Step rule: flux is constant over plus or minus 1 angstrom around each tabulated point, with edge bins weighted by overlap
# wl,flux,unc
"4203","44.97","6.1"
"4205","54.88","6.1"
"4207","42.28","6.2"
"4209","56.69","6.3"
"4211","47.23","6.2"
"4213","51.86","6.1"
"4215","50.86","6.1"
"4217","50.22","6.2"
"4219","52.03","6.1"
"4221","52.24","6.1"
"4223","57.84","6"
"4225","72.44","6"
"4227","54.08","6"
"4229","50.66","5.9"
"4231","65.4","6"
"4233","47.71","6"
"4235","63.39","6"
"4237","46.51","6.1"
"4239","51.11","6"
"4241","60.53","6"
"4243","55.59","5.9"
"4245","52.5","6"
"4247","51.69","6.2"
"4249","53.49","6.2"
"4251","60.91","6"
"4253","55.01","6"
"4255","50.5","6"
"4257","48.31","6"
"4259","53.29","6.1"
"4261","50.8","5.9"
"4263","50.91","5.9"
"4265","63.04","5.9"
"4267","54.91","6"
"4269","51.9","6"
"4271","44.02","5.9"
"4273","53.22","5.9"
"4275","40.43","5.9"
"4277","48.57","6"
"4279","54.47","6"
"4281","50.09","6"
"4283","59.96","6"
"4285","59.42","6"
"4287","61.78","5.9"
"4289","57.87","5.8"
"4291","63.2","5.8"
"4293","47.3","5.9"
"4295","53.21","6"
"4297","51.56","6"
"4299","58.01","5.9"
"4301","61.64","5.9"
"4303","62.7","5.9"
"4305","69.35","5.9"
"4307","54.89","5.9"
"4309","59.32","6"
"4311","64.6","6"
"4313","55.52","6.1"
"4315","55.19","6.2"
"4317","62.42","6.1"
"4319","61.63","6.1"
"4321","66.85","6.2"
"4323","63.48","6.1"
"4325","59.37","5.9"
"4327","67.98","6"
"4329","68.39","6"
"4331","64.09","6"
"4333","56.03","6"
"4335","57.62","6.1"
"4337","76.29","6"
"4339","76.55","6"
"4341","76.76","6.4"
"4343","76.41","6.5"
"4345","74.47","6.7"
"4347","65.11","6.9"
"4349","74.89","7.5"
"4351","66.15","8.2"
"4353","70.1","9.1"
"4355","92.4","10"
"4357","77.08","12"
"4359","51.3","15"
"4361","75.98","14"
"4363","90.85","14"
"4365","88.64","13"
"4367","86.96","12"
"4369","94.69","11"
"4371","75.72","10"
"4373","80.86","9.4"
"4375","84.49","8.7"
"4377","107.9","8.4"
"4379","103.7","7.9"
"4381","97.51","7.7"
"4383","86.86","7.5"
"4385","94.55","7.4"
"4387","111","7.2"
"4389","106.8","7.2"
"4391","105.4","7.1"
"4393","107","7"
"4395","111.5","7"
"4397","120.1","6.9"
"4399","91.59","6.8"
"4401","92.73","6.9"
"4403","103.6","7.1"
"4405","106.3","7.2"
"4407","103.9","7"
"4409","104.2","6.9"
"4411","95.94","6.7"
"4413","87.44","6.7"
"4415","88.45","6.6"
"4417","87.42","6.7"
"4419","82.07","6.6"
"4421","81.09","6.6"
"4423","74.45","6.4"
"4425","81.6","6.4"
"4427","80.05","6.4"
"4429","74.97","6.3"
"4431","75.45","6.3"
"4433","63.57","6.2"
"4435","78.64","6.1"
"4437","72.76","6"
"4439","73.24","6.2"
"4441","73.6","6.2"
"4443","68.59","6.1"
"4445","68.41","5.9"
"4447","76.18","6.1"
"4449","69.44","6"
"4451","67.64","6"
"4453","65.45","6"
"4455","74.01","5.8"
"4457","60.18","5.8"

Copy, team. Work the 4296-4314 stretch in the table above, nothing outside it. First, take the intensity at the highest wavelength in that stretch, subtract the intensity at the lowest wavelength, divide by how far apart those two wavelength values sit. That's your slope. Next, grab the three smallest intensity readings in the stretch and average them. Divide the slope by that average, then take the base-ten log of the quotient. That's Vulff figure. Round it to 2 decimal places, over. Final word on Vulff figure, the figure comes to -2.34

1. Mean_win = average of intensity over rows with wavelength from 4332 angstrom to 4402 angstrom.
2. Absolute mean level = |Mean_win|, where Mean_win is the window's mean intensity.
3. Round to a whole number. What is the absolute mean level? 86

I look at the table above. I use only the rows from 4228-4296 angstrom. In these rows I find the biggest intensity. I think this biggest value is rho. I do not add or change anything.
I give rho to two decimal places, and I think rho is 65.40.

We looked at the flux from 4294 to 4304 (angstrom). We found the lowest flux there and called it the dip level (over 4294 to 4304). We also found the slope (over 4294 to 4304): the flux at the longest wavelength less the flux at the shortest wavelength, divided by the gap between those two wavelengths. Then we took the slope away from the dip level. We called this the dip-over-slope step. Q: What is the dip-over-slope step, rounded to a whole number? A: 50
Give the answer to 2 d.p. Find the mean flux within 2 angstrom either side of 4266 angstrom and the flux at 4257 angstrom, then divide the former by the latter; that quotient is 1.22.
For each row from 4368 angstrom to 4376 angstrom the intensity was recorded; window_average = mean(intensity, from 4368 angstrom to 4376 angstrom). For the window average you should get 84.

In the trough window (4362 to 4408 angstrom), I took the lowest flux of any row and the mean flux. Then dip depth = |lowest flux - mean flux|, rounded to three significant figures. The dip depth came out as 22.2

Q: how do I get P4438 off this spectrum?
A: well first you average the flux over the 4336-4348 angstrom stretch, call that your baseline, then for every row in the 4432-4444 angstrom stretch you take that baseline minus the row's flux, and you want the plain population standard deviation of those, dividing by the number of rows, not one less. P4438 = 4.7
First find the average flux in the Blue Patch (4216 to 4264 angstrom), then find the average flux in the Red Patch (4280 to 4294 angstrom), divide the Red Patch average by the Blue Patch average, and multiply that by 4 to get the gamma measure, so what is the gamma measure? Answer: 4.2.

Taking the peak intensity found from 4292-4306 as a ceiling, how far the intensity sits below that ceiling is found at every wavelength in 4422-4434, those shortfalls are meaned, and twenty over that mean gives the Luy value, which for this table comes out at -3.5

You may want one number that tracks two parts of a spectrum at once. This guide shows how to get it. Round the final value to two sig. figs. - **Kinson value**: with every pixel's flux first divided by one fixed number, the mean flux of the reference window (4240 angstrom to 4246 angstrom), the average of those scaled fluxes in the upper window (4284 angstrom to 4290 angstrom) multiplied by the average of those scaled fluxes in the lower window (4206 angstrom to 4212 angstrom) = 0.92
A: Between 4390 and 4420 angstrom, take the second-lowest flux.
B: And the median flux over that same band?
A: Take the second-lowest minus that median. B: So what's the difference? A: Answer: -16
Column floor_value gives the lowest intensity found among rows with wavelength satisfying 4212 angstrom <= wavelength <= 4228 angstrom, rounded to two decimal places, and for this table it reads 50.22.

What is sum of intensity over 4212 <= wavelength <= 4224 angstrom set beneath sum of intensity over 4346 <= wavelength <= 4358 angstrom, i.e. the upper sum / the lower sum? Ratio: 1.41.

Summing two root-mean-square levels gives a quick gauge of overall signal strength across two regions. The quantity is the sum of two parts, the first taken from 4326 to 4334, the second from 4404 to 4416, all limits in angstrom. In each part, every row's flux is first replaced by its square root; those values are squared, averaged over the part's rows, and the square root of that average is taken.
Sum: 17.9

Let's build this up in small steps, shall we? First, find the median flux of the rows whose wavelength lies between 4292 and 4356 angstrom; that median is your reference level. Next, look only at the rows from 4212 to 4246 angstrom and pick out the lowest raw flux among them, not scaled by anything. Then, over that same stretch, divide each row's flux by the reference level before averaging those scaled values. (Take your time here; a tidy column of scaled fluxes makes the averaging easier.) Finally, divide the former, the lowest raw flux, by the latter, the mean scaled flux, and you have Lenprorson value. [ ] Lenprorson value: 53.9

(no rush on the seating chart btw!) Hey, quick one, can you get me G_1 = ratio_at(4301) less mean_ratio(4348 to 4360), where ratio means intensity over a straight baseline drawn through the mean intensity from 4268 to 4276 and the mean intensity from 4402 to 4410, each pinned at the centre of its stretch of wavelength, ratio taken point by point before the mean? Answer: 0.16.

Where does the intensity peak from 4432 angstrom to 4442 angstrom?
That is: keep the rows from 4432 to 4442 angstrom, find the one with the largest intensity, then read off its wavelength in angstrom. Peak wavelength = 4435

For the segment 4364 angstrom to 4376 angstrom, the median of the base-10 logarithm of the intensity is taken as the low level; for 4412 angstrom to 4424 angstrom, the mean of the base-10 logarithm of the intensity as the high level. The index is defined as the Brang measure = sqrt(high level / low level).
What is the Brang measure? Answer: 1.00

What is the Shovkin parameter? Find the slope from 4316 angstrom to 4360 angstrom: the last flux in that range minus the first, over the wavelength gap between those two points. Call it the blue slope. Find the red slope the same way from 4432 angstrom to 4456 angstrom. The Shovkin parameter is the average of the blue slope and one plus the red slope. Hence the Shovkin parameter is 0.60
